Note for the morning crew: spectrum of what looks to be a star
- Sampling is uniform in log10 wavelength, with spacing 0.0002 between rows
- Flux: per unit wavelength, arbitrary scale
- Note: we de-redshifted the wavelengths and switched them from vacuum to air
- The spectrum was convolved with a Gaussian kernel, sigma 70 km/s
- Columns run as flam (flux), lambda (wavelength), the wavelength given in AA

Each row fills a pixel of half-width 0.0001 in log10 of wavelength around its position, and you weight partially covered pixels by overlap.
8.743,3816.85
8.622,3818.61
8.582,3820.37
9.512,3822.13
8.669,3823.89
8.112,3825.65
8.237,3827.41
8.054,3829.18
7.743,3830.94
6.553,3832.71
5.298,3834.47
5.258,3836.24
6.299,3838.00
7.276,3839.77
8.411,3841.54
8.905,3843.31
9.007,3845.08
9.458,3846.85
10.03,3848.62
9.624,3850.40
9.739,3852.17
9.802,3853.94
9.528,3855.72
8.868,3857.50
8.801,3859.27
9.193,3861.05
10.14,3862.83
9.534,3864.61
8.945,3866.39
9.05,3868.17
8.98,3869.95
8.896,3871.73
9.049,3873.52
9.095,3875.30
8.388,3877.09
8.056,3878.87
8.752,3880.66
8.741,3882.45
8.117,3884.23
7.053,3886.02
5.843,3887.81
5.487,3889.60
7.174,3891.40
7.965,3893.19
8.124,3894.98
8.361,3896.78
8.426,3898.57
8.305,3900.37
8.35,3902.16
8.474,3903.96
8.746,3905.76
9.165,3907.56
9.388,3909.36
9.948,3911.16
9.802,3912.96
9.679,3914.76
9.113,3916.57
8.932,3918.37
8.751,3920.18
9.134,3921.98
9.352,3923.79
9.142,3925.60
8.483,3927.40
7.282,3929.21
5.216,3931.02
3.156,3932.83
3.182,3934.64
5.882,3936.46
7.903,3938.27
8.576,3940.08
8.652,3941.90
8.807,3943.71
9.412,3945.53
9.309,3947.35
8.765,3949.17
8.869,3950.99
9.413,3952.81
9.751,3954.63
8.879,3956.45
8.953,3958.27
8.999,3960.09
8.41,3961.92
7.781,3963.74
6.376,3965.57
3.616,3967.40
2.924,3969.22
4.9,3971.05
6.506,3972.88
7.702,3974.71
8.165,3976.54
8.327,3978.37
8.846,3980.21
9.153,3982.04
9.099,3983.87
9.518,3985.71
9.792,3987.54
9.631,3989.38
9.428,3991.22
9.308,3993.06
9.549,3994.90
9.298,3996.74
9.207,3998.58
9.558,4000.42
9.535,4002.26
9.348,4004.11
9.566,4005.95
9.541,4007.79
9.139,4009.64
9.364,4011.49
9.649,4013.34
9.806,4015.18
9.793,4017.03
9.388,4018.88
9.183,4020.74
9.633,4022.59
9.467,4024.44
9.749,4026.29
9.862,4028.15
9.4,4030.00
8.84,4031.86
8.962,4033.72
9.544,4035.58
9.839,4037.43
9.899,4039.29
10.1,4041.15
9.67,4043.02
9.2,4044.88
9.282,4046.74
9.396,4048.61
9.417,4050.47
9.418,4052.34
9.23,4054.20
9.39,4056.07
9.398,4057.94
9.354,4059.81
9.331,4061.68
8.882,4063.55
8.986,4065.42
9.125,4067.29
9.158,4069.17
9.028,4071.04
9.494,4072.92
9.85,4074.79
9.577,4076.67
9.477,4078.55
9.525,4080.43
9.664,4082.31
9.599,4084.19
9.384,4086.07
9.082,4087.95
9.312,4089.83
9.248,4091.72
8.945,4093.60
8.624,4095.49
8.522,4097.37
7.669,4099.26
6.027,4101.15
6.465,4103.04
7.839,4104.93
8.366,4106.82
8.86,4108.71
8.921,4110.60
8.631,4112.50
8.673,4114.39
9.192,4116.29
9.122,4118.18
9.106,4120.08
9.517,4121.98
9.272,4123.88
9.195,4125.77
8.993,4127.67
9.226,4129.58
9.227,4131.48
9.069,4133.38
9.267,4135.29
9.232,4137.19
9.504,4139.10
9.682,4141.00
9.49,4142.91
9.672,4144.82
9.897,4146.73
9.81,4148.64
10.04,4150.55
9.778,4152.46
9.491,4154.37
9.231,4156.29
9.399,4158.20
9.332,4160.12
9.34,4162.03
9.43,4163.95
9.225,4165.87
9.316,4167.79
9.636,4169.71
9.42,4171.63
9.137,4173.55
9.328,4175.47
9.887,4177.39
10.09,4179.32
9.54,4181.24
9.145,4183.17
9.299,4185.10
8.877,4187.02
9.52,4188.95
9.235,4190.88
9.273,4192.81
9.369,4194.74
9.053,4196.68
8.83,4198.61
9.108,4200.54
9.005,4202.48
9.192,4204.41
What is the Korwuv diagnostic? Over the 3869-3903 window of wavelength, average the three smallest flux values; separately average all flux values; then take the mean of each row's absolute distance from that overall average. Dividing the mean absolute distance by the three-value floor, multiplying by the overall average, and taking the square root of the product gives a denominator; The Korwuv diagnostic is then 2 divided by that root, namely 2.1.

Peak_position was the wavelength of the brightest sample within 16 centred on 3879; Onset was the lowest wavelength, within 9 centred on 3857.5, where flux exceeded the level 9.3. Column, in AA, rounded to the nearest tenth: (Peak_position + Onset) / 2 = 3864.6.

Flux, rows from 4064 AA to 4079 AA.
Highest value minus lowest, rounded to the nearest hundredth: 0.86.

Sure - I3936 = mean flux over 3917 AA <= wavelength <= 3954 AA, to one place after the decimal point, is 7.9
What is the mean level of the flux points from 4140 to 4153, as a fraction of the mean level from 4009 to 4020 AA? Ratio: 1.03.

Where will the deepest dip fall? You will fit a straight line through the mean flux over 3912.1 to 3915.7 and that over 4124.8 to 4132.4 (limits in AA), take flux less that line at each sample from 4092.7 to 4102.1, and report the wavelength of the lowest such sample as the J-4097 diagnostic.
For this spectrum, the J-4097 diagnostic 4101.15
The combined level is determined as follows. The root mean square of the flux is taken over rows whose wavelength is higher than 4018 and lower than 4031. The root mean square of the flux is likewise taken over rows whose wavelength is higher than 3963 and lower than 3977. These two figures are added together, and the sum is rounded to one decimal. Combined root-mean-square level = 15.8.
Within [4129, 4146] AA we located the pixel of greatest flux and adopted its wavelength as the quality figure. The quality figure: 4141.00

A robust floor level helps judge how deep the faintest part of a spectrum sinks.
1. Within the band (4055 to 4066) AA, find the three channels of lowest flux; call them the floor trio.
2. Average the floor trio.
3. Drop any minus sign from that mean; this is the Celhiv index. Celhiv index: 9.1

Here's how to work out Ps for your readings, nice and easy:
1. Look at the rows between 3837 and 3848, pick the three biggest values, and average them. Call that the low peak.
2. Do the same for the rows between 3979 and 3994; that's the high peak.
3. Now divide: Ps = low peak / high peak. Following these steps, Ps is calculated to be 0.95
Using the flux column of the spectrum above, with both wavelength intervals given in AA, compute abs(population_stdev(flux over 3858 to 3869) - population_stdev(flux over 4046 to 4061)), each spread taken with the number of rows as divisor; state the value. 0.4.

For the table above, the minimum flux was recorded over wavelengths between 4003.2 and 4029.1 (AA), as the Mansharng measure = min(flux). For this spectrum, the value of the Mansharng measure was 9.139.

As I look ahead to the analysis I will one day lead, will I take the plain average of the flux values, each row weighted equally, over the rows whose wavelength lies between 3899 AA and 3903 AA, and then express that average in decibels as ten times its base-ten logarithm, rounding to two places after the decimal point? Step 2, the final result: 9.21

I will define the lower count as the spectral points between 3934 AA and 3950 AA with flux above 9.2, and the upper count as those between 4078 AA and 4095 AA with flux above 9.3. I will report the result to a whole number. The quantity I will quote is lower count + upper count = 8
